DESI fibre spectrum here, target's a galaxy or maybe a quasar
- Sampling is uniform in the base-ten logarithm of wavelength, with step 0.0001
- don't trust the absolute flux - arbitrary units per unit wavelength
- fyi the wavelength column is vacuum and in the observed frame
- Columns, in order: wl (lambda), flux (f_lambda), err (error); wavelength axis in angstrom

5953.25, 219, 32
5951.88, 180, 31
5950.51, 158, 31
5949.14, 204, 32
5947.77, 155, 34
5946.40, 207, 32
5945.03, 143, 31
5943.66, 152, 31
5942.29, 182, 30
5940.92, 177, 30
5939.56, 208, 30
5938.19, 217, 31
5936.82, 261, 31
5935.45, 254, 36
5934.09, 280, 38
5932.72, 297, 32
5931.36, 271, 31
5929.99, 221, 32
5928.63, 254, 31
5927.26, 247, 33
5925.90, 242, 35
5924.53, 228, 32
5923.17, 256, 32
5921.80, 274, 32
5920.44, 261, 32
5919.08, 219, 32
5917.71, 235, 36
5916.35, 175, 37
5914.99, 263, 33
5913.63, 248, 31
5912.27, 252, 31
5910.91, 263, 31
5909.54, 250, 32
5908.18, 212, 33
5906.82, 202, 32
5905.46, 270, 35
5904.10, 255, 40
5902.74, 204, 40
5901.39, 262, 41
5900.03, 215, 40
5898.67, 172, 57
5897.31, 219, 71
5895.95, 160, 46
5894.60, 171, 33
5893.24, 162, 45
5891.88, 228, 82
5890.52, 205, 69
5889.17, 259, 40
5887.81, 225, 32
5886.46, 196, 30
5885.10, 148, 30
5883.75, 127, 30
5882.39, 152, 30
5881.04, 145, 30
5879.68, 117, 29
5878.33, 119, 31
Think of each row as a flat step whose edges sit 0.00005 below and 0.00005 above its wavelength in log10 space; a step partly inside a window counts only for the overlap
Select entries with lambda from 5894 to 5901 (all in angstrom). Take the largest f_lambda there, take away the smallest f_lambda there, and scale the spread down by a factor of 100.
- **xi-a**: 0.590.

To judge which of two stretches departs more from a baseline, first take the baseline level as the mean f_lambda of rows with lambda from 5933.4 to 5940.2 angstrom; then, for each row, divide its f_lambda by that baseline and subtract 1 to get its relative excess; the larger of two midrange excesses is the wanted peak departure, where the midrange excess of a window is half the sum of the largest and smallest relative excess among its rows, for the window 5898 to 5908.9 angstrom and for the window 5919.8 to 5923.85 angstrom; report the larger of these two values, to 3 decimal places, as 0.086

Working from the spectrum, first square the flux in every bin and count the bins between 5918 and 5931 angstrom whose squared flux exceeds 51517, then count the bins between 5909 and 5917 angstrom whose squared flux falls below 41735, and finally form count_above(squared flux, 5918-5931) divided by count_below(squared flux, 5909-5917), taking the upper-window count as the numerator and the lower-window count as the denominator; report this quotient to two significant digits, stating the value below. 7.0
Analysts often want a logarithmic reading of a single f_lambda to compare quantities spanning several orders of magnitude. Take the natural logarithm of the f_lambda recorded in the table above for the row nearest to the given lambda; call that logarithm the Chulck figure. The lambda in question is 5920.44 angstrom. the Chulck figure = 5.56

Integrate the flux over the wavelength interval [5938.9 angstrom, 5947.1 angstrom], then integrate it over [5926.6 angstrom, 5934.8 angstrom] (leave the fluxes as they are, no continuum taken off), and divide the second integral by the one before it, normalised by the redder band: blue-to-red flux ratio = 1.5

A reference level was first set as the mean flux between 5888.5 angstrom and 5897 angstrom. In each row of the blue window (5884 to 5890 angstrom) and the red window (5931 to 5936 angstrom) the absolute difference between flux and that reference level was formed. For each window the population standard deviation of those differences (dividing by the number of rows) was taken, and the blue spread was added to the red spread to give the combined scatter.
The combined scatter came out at 38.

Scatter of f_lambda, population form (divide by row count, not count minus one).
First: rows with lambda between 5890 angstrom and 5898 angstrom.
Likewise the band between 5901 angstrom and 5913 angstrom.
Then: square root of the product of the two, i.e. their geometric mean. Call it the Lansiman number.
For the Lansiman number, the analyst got 26.5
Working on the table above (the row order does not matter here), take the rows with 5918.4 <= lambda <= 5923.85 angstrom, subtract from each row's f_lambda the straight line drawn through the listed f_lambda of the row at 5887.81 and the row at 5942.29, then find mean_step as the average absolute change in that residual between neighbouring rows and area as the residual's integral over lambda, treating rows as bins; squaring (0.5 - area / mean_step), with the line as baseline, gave 130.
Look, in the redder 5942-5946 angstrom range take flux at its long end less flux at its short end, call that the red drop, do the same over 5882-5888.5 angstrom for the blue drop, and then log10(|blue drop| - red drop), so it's 2.05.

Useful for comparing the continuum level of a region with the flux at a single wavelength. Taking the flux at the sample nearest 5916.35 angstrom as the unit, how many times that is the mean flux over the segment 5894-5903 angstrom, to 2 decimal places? 1.15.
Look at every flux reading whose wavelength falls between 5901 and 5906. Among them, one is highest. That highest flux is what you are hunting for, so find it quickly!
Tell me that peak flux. 270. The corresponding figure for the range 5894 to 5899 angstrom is 219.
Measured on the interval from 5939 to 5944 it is 208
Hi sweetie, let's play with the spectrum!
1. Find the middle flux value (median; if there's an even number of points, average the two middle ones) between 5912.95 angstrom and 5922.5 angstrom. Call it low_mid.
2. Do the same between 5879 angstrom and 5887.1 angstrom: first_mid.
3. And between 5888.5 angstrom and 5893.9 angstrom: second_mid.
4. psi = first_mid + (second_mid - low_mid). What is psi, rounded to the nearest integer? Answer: 115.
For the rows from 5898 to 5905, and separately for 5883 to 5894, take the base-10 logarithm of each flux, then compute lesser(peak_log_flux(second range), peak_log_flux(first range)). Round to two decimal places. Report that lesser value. 2.41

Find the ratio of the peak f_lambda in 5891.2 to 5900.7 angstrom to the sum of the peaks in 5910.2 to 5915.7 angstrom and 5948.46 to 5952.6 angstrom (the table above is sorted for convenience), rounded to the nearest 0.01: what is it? 0.49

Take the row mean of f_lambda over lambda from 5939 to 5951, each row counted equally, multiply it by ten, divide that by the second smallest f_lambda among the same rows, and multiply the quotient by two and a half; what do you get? 29.0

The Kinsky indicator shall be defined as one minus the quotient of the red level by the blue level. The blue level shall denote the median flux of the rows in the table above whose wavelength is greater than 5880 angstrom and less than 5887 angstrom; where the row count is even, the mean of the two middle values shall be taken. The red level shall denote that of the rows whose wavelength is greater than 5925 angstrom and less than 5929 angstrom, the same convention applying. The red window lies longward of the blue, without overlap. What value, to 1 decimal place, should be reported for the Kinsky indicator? -0.7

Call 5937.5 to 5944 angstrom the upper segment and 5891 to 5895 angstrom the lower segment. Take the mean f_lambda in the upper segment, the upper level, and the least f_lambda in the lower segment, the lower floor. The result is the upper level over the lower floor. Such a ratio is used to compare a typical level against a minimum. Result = 1.2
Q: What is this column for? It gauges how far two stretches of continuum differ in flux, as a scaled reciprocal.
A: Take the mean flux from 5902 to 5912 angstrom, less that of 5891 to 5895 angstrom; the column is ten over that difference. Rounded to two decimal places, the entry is 0.20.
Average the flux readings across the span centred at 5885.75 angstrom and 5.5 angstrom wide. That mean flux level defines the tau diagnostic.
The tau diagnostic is 174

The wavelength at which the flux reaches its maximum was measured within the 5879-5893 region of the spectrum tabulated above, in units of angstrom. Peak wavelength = 5889.17 angstrom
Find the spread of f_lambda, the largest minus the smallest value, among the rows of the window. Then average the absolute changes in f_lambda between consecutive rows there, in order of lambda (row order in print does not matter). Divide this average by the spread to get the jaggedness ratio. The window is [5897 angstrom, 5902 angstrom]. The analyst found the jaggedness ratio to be 0.51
